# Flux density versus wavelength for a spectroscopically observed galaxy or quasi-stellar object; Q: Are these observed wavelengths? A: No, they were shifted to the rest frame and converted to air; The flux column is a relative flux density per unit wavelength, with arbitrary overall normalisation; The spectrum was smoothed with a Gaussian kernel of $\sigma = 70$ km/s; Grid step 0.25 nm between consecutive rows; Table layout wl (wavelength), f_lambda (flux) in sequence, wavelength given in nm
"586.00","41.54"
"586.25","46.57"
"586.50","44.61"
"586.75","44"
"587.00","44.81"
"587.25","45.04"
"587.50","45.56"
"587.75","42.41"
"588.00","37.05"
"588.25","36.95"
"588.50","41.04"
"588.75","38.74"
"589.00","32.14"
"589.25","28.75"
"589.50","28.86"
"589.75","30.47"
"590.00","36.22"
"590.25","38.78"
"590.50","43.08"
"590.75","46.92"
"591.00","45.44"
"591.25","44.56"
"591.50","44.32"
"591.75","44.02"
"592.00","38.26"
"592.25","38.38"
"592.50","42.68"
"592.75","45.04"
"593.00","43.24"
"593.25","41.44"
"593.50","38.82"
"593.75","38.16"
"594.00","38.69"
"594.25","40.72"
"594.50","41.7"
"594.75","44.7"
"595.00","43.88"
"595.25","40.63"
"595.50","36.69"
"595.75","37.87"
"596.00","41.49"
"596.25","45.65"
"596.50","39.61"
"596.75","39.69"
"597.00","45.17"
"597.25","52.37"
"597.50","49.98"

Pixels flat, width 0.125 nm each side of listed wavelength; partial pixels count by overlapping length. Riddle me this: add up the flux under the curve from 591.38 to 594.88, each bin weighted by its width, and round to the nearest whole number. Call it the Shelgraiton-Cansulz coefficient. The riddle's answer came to 145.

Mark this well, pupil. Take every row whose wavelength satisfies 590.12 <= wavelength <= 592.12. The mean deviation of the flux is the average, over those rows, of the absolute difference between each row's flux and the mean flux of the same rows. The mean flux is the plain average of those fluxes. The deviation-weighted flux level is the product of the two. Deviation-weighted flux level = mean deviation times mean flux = 101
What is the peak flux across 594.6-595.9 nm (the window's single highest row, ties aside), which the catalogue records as 44.7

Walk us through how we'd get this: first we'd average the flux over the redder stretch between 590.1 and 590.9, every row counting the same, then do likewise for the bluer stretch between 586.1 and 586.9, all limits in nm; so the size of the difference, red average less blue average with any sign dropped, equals 2.1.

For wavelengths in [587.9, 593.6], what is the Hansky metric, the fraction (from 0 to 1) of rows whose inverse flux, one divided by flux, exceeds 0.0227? 0.78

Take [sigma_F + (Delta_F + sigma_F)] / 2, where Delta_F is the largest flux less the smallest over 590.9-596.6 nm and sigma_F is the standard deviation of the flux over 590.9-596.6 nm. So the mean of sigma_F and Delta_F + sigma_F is 7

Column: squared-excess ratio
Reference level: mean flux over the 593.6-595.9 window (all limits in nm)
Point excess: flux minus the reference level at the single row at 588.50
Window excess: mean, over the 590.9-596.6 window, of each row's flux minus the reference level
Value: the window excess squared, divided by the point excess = 2.1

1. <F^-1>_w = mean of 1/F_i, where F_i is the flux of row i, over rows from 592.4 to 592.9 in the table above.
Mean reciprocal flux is 0.0228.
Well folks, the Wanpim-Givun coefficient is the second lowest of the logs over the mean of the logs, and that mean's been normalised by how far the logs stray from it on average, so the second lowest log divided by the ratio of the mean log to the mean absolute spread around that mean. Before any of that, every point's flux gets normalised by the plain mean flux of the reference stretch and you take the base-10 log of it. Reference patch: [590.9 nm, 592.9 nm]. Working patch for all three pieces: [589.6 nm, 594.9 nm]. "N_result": 0.13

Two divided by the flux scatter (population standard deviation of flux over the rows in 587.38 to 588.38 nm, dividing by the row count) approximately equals 0.5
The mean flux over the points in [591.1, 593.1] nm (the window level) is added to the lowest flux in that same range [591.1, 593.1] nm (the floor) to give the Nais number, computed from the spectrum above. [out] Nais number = 81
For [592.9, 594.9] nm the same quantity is 79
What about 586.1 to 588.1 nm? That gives 81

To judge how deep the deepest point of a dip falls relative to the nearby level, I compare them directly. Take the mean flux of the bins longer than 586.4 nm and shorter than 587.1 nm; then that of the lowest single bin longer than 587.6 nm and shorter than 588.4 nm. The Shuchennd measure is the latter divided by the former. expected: 0.83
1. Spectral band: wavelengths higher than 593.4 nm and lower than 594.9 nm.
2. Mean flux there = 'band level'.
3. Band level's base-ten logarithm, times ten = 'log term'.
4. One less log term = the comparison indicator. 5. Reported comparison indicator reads -15.1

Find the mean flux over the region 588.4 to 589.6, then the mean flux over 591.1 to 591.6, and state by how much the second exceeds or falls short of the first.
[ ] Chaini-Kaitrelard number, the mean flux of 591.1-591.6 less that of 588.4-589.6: 11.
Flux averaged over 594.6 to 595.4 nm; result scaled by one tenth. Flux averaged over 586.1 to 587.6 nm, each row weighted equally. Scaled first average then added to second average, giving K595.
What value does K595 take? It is 49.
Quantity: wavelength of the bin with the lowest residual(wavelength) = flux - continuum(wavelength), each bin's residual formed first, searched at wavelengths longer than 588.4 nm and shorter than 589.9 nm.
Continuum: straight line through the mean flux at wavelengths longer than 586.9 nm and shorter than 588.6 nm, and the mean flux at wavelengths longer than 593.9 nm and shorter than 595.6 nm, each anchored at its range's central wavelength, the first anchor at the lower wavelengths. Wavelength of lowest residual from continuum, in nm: 589.25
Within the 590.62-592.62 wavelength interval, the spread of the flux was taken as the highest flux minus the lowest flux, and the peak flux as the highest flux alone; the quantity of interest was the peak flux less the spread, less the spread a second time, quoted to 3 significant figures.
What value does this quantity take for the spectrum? 29.6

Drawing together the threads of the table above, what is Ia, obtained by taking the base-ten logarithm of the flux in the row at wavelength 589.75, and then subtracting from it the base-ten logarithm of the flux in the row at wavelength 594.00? -0.10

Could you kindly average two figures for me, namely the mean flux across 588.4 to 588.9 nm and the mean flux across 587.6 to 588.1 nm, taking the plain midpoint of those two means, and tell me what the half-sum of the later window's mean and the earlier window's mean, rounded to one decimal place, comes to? 39.8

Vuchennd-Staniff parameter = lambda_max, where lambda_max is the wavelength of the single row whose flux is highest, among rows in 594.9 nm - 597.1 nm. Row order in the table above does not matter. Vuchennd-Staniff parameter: 596.25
